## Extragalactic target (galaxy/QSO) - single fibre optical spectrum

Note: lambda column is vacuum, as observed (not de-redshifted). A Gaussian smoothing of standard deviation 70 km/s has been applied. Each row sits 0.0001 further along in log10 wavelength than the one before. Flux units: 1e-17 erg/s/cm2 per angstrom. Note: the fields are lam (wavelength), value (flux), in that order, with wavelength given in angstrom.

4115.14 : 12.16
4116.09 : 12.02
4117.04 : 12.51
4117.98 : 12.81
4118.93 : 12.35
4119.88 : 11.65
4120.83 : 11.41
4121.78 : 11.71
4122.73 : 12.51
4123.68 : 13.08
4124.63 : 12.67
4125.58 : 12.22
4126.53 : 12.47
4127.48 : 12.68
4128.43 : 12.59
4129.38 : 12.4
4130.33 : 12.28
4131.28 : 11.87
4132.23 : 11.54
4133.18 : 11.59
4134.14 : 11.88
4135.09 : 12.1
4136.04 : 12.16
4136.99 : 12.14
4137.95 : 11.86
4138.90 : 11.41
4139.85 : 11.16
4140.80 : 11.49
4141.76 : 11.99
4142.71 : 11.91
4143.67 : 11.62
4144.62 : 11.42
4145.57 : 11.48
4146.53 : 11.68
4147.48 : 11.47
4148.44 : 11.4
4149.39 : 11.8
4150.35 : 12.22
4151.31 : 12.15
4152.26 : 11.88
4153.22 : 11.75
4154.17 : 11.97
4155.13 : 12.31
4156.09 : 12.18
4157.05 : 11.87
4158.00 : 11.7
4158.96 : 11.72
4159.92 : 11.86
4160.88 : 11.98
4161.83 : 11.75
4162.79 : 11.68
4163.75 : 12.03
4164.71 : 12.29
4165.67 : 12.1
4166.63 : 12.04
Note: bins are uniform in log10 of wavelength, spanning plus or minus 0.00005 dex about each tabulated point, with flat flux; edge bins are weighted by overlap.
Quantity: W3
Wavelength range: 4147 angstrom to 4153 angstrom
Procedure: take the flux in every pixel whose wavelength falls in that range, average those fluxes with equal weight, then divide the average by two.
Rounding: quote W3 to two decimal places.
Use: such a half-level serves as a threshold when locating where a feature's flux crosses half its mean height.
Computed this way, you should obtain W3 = 5.91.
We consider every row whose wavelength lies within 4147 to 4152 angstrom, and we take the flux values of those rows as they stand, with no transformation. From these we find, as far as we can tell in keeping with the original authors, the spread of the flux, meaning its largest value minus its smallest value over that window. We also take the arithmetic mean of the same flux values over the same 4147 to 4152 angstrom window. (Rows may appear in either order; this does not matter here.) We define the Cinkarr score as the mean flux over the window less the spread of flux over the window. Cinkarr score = 11.0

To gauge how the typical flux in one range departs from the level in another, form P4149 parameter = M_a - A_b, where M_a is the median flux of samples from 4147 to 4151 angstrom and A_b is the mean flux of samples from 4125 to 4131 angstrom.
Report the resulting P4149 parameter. -0.80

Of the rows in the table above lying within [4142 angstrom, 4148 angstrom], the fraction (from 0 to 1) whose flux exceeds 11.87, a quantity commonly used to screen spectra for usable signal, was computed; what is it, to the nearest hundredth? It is 0.17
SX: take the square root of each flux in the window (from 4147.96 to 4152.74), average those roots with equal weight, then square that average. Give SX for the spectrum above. 11.9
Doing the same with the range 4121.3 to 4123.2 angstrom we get 12.1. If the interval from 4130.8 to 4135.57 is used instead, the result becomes 11.8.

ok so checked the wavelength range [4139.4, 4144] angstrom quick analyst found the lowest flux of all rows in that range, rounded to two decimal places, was 11.16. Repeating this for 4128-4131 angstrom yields 12.28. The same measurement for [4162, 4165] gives 11.68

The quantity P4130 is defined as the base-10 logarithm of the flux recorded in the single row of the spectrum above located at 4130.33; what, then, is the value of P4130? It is 1.09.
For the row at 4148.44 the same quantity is 1.06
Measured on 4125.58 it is 1.09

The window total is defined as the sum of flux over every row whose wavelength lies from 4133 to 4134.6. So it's 23.5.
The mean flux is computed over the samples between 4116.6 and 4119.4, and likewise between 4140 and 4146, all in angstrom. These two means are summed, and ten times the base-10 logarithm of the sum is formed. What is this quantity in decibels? 13.8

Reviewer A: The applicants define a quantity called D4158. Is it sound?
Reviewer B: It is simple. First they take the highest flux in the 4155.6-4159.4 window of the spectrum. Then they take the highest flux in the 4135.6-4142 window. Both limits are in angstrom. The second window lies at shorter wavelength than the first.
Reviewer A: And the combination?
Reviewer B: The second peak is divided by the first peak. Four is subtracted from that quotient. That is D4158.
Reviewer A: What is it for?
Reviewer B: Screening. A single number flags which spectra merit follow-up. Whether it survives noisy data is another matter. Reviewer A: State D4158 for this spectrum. -3.00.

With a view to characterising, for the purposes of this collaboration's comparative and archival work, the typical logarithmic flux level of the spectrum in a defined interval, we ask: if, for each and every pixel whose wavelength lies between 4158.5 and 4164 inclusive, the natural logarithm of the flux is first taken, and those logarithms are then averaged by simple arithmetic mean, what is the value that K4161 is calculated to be 2.47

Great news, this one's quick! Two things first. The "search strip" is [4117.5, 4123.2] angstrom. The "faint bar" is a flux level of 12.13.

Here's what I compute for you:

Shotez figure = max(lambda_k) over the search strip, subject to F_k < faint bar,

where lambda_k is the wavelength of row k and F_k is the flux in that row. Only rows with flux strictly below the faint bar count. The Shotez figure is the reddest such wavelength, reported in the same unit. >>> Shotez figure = 4121.78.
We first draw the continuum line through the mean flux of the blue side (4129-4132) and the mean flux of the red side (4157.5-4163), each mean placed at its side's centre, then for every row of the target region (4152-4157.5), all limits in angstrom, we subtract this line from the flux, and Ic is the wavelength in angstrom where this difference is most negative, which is 4153.22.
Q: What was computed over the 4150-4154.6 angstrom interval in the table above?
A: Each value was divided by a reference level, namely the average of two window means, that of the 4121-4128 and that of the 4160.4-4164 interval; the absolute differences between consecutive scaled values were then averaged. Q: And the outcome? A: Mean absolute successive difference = 0.0142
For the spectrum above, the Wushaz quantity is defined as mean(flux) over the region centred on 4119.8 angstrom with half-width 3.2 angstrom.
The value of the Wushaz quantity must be 12.1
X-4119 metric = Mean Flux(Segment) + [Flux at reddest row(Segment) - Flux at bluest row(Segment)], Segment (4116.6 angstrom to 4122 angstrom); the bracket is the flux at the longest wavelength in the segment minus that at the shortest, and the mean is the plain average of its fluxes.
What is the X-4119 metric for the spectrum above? 11.3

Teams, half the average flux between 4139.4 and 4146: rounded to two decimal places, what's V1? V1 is 5.79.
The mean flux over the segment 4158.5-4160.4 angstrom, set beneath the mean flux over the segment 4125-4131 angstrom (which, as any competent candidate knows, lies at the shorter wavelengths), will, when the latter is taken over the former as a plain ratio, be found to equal 1.06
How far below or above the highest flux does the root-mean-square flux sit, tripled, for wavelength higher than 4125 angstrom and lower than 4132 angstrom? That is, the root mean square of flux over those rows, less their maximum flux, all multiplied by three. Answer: -1.0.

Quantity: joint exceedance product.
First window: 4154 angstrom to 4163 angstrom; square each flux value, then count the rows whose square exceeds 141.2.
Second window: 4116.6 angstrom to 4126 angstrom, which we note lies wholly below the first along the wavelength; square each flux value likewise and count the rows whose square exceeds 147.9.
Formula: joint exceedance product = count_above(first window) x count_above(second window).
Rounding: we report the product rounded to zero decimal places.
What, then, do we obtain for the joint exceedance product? 28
